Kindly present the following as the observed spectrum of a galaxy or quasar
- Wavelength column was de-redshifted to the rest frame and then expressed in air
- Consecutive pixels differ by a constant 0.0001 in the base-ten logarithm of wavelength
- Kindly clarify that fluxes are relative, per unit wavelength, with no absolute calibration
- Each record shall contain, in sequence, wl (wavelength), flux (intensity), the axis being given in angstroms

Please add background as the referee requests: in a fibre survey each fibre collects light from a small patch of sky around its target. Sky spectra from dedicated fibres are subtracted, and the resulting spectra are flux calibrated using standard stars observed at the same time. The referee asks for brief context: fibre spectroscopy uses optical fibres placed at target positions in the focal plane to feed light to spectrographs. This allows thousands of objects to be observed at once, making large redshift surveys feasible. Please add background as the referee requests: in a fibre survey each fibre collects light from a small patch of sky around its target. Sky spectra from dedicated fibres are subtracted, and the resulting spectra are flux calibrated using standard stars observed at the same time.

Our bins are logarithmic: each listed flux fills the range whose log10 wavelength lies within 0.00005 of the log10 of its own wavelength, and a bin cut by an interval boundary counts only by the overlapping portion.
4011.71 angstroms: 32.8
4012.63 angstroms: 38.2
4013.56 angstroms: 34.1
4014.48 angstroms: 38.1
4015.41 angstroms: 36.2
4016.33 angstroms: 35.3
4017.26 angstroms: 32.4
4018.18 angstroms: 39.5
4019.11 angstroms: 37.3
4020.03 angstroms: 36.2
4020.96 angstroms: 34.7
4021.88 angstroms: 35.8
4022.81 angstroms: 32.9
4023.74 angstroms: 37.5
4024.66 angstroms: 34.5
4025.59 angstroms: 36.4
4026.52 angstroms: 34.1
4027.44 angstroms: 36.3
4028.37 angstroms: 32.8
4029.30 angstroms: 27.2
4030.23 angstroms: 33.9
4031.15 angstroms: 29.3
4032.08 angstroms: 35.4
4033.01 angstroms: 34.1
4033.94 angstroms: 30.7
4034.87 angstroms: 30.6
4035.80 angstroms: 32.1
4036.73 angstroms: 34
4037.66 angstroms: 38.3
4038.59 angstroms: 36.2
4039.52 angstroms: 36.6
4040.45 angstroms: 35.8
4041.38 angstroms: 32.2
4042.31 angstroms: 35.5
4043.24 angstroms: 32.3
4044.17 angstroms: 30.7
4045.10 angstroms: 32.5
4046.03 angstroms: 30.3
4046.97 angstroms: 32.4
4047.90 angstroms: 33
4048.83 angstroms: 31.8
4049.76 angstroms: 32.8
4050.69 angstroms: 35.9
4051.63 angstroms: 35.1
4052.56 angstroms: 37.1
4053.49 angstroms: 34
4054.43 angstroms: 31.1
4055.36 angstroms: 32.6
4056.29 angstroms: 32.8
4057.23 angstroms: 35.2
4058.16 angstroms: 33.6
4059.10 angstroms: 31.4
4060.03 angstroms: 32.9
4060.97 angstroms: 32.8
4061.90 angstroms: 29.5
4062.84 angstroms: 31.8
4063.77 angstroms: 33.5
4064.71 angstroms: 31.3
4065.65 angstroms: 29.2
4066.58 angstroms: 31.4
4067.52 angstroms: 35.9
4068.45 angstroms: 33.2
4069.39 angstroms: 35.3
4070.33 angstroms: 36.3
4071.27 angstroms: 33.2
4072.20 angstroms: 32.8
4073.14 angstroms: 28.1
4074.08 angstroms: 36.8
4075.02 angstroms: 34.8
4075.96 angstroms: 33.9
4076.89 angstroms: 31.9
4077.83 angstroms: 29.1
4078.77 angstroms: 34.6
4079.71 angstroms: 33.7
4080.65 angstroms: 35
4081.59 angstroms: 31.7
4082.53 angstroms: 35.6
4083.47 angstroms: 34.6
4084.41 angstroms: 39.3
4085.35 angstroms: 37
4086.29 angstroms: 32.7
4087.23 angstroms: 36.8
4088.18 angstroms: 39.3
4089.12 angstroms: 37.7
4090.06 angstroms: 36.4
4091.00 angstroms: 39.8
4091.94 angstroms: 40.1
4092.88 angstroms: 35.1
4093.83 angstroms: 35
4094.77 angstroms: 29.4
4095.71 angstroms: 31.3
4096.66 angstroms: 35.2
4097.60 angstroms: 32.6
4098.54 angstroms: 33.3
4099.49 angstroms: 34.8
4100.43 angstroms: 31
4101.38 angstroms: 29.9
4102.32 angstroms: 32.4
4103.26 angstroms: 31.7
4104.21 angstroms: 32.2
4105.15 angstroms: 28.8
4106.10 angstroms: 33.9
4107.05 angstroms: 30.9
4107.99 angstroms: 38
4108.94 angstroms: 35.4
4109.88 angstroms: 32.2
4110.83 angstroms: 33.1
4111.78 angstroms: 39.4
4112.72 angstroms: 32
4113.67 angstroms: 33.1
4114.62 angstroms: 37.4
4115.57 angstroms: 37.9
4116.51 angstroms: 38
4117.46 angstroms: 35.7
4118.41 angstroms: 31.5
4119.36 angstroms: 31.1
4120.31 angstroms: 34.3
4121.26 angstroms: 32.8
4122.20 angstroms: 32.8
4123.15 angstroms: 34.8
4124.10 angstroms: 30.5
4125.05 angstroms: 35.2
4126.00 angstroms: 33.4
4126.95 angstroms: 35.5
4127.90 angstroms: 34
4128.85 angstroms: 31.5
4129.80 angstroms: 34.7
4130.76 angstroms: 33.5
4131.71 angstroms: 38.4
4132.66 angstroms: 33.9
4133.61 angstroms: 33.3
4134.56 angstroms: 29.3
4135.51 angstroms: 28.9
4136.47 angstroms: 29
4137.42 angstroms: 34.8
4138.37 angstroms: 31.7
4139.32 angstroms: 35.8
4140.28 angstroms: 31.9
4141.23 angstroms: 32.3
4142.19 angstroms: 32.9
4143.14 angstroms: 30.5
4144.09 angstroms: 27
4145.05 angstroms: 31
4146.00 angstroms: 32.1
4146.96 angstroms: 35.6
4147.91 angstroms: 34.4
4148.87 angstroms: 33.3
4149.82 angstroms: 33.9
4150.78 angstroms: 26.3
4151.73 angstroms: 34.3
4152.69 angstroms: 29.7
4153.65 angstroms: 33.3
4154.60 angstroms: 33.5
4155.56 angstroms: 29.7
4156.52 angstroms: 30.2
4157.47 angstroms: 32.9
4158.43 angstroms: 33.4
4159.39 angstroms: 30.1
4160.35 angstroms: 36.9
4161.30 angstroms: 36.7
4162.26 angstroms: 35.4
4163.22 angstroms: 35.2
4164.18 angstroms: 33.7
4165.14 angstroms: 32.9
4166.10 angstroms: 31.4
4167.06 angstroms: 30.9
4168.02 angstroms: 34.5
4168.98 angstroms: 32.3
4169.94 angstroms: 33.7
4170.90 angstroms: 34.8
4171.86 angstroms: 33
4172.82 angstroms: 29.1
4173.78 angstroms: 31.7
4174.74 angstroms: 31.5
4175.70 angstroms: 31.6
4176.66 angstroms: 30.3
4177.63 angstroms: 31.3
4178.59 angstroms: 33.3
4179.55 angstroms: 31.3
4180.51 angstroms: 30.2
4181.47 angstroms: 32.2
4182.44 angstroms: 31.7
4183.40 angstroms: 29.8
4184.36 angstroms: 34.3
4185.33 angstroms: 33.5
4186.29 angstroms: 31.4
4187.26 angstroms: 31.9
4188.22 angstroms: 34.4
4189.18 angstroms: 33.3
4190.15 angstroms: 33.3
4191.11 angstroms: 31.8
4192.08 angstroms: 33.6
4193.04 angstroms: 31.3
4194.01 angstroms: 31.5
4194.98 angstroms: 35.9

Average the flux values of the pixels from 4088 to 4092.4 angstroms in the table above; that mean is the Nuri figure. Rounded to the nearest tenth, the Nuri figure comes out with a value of 38.7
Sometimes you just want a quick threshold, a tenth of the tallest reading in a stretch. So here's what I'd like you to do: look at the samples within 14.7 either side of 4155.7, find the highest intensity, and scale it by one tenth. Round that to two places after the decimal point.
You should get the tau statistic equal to 3.69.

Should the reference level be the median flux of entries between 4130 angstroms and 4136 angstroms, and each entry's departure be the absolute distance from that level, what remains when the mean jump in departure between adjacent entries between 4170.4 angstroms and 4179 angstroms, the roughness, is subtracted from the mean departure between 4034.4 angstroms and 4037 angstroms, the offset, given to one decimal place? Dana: 0.1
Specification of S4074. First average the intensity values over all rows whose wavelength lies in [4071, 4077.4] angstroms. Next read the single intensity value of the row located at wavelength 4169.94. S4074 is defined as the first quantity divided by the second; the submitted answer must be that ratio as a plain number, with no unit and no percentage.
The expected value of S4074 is 0.98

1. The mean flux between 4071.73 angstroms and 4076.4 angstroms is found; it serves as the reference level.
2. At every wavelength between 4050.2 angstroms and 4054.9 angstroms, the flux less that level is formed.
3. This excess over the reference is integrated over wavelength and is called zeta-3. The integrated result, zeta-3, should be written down 6.3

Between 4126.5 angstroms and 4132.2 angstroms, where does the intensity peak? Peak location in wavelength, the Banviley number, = 4131.71 angstroms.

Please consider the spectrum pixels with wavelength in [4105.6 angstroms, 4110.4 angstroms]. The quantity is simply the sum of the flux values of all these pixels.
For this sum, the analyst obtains 170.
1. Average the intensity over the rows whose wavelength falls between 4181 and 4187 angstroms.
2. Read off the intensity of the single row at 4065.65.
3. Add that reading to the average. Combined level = 61.3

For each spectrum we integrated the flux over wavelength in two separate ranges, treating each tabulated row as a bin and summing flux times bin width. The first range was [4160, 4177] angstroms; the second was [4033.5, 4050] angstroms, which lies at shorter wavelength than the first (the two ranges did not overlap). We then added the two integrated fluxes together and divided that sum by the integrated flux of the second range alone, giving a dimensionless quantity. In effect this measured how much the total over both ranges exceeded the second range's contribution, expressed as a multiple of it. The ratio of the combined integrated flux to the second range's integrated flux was 2.03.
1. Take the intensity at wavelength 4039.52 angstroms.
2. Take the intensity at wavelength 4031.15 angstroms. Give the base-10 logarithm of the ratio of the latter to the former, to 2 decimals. -0.10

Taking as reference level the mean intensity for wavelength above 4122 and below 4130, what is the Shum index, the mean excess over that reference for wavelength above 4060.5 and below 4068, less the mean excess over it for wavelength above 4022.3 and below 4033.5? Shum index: -1.8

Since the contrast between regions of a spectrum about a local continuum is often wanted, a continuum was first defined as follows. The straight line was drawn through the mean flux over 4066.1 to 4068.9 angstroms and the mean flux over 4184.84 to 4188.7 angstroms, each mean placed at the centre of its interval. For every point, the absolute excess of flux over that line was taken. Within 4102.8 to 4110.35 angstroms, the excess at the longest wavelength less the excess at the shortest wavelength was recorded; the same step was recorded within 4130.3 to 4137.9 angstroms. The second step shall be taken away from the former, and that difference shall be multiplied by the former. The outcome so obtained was 1.0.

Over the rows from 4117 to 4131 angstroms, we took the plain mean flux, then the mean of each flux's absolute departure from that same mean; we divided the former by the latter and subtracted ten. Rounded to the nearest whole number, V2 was 14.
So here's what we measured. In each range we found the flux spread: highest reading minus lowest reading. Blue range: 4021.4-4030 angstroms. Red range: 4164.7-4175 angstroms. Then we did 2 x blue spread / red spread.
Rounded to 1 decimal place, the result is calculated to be 3.6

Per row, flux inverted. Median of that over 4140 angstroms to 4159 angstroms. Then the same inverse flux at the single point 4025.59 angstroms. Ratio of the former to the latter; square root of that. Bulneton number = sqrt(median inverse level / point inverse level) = 1.06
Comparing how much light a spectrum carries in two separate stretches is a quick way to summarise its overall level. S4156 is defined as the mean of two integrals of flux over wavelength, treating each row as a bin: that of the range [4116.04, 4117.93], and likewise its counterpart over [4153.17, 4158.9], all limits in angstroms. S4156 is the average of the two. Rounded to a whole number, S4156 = 127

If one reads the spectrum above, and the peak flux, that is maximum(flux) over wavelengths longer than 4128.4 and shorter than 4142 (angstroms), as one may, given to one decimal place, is 38.4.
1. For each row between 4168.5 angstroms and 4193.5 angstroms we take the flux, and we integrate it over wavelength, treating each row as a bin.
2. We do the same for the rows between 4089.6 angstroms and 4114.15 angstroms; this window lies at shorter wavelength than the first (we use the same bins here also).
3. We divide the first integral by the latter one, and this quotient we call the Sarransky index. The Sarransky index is 0.97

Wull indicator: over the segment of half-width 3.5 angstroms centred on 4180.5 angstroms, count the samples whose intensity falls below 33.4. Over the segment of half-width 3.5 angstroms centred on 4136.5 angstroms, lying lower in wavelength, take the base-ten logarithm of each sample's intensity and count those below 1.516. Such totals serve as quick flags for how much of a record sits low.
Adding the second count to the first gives 11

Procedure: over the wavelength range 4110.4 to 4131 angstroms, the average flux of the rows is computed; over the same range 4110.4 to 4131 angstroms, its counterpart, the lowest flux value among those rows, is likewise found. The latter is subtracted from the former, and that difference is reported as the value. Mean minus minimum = 3.7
